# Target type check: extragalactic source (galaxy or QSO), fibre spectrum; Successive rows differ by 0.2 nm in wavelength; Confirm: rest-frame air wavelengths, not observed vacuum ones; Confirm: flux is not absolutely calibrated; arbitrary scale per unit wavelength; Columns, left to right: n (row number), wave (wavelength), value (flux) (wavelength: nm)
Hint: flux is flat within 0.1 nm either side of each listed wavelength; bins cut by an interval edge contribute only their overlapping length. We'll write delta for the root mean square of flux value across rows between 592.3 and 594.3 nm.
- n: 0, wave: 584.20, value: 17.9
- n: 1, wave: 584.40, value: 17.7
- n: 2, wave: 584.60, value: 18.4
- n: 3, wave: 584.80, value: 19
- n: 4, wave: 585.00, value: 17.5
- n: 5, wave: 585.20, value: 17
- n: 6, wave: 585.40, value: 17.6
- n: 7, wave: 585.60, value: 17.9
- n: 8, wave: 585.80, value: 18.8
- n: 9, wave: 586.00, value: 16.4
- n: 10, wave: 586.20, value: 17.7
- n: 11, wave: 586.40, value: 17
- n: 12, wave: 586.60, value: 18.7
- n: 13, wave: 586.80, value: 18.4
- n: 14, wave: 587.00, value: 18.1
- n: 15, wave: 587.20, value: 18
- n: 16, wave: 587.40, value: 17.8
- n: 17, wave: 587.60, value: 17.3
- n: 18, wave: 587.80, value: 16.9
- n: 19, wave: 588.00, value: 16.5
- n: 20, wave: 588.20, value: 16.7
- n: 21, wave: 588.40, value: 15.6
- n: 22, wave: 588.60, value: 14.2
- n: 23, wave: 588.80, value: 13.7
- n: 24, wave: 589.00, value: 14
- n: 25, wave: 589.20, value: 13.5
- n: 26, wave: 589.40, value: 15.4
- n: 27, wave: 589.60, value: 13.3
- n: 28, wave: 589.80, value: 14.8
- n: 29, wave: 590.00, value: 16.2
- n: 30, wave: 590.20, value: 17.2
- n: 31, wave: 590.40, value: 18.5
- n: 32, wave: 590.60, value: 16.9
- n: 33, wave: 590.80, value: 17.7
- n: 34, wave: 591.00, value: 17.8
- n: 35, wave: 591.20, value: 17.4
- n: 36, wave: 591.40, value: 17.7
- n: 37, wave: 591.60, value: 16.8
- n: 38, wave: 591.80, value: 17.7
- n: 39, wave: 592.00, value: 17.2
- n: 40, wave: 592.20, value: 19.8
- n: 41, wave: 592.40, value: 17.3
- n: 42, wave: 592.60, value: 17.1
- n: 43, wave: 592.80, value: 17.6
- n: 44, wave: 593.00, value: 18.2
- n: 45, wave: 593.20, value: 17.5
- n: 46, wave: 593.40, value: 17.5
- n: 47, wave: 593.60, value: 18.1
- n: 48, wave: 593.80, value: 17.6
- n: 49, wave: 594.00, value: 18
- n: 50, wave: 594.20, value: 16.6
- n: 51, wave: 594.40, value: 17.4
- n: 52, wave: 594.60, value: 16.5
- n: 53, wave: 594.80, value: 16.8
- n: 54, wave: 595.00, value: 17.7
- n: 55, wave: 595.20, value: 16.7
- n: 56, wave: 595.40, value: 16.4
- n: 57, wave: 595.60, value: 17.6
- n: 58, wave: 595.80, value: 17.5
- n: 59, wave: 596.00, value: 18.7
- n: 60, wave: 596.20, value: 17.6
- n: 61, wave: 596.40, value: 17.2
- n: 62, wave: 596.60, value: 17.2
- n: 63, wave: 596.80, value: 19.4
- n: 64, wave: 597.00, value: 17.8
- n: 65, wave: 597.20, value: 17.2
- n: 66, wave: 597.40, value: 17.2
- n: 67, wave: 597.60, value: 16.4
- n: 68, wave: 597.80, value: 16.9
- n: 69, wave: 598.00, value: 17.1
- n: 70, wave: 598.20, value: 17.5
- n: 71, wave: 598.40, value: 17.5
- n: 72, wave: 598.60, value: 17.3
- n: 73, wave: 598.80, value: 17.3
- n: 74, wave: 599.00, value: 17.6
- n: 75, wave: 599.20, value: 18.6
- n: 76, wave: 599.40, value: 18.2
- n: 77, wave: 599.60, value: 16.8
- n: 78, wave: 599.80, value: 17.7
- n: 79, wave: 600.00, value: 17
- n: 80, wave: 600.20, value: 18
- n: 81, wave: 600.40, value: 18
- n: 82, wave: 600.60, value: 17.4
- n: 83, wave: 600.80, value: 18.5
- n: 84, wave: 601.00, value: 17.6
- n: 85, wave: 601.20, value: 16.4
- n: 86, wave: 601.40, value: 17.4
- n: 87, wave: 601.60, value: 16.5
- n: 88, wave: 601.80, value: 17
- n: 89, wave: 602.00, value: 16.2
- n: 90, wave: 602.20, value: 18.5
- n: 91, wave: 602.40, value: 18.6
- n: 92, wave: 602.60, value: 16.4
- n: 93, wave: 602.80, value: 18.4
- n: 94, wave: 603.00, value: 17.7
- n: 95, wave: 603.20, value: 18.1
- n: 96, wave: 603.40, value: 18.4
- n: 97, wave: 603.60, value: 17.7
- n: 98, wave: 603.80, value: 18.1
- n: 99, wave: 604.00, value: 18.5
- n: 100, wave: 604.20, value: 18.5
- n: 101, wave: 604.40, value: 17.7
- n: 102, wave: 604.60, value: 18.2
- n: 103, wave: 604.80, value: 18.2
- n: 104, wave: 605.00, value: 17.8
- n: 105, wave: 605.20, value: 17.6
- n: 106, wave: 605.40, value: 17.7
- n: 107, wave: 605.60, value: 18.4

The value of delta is 17.6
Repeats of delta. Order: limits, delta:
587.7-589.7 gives 15.0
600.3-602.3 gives 17.4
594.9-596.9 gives 17.6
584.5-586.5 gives 17.7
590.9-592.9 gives 17.7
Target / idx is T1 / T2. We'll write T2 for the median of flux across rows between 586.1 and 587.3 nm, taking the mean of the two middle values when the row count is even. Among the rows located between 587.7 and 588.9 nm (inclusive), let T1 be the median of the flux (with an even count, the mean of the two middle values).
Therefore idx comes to 0.89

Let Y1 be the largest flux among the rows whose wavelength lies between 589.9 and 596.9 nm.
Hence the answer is 19.8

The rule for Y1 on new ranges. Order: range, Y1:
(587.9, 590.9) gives 18.5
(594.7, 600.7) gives 19.4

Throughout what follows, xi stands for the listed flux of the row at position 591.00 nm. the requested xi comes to 17.8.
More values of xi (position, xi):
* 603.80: 18.1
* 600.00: 17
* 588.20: 16.7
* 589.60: 13.3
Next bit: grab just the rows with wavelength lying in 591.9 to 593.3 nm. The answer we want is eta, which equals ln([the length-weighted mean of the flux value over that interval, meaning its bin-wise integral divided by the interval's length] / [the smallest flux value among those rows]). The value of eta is 0.041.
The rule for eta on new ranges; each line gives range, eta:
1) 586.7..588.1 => 0.063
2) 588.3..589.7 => 0.068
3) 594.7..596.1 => 0.056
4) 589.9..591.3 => 0.071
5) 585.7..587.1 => 0.086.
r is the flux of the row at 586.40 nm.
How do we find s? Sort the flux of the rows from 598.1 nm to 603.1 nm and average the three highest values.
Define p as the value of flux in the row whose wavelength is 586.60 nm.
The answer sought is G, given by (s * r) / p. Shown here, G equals 16.9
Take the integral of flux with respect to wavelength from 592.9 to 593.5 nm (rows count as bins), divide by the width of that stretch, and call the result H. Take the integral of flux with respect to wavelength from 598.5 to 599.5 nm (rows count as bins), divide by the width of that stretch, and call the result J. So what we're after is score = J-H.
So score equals 0.1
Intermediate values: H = 17.7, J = 17.8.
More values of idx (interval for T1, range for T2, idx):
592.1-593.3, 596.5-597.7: 1.02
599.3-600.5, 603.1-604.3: 0.98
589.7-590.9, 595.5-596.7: 0.97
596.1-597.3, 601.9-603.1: 0.96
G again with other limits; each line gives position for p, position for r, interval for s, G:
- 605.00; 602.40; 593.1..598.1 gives 19.6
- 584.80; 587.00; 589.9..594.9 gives 17.9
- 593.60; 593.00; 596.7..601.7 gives 18.9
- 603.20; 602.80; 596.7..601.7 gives 19.1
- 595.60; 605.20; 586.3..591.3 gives 18.5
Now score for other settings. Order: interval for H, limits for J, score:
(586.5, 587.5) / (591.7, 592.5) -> -0.2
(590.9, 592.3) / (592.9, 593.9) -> 0.0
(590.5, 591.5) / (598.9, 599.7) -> 0.3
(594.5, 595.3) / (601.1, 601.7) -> -0.2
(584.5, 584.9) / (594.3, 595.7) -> -1.7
